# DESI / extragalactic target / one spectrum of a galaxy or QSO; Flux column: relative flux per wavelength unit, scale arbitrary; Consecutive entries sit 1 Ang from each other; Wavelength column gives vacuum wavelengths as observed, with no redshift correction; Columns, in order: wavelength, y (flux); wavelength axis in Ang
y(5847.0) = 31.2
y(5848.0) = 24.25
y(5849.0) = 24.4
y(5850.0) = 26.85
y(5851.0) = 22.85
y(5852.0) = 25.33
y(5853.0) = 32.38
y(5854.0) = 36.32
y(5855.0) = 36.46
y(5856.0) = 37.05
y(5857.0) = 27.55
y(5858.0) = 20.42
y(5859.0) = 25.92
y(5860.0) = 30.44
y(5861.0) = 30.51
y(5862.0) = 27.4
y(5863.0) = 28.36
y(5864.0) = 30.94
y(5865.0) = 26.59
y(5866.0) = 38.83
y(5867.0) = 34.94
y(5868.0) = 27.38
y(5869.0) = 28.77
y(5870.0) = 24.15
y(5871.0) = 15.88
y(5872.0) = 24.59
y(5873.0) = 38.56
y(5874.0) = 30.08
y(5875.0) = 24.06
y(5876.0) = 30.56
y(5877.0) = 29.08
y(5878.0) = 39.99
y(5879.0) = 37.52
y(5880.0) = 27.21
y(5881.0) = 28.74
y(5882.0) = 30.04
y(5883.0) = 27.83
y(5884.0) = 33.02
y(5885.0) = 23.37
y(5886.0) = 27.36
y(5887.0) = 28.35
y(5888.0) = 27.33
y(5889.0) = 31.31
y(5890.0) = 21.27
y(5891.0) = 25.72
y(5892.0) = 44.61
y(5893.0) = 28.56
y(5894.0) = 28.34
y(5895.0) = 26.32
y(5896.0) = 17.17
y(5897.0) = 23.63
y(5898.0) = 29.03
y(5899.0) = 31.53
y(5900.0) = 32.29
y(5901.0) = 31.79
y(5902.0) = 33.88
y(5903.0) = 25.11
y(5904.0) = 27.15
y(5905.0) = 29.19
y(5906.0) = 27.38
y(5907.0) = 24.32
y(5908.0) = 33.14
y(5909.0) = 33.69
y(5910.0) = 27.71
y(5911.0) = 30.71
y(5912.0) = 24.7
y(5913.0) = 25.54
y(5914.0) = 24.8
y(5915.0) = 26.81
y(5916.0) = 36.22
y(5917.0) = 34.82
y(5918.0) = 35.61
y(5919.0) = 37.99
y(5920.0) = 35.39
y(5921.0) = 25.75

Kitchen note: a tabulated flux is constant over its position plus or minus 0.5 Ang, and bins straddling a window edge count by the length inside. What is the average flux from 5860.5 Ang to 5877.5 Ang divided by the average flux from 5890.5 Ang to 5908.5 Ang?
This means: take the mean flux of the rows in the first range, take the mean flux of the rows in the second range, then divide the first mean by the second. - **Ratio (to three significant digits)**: 1.00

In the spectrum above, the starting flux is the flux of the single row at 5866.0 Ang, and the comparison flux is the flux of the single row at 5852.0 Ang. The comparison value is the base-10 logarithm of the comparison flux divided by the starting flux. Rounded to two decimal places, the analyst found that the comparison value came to -0.19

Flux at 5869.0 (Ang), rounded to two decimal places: 28.77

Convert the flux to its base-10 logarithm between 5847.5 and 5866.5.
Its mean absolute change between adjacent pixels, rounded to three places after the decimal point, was 0.060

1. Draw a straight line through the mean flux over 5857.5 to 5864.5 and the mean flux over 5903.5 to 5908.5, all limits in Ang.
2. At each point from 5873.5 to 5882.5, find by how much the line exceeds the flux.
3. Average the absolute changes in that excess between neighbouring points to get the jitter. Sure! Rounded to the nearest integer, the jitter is 5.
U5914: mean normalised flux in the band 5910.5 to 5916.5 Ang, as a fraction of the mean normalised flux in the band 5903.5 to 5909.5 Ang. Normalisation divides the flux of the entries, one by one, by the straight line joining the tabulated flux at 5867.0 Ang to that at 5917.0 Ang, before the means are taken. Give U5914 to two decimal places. 0.97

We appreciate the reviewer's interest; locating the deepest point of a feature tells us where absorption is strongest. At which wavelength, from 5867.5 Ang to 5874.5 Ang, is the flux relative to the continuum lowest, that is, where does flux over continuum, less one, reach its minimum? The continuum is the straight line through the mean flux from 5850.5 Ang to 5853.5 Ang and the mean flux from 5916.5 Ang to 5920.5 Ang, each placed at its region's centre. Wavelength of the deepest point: 5871.0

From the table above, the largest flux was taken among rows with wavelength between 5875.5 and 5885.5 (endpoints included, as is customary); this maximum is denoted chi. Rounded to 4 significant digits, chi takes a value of 39.99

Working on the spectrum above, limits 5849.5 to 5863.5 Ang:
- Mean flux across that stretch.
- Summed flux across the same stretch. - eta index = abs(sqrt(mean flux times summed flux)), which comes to 109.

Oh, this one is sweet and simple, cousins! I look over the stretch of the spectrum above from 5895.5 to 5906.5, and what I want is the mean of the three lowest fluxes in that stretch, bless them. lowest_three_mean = 22.0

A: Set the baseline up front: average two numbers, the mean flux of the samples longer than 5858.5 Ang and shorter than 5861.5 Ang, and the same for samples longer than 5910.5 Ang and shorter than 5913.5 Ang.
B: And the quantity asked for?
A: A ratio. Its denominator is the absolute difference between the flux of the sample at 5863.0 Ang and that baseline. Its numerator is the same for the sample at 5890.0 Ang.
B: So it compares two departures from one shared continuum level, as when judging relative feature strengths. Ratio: 17.2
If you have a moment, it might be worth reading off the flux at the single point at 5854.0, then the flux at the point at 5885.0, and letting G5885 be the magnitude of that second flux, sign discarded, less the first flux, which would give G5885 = -13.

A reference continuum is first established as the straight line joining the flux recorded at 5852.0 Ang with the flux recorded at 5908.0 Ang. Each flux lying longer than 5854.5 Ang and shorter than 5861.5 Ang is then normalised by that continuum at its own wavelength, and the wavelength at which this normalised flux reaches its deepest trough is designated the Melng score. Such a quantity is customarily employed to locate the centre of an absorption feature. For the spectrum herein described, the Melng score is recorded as 5858.0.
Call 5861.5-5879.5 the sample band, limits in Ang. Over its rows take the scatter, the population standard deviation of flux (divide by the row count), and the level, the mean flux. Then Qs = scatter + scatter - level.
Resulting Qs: -17.7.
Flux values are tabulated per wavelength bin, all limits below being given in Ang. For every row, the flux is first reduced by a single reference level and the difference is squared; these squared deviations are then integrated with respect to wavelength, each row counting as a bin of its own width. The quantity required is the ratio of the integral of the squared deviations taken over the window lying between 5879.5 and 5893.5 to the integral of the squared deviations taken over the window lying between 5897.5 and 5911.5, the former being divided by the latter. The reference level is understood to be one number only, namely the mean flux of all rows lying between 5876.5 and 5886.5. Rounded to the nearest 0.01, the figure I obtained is 3.09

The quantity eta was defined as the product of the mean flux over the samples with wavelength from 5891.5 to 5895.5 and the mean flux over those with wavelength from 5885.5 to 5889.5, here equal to 914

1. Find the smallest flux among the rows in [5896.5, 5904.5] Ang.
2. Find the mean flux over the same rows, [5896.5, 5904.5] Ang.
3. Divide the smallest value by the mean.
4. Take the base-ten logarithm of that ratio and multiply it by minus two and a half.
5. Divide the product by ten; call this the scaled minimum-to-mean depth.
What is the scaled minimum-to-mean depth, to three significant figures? 0.0234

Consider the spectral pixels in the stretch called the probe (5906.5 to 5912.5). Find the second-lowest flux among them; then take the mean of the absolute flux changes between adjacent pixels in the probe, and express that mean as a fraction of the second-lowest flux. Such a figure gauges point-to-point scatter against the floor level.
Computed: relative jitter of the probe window 0.20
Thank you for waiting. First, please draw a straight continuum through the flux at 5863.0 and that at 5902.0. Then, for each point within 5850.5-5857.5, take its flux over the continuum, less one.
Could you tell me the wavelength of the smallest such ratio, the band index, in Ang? 5851.0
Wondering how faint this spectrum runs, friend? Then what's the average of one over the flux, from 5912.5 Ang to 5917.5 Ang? 0.0346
